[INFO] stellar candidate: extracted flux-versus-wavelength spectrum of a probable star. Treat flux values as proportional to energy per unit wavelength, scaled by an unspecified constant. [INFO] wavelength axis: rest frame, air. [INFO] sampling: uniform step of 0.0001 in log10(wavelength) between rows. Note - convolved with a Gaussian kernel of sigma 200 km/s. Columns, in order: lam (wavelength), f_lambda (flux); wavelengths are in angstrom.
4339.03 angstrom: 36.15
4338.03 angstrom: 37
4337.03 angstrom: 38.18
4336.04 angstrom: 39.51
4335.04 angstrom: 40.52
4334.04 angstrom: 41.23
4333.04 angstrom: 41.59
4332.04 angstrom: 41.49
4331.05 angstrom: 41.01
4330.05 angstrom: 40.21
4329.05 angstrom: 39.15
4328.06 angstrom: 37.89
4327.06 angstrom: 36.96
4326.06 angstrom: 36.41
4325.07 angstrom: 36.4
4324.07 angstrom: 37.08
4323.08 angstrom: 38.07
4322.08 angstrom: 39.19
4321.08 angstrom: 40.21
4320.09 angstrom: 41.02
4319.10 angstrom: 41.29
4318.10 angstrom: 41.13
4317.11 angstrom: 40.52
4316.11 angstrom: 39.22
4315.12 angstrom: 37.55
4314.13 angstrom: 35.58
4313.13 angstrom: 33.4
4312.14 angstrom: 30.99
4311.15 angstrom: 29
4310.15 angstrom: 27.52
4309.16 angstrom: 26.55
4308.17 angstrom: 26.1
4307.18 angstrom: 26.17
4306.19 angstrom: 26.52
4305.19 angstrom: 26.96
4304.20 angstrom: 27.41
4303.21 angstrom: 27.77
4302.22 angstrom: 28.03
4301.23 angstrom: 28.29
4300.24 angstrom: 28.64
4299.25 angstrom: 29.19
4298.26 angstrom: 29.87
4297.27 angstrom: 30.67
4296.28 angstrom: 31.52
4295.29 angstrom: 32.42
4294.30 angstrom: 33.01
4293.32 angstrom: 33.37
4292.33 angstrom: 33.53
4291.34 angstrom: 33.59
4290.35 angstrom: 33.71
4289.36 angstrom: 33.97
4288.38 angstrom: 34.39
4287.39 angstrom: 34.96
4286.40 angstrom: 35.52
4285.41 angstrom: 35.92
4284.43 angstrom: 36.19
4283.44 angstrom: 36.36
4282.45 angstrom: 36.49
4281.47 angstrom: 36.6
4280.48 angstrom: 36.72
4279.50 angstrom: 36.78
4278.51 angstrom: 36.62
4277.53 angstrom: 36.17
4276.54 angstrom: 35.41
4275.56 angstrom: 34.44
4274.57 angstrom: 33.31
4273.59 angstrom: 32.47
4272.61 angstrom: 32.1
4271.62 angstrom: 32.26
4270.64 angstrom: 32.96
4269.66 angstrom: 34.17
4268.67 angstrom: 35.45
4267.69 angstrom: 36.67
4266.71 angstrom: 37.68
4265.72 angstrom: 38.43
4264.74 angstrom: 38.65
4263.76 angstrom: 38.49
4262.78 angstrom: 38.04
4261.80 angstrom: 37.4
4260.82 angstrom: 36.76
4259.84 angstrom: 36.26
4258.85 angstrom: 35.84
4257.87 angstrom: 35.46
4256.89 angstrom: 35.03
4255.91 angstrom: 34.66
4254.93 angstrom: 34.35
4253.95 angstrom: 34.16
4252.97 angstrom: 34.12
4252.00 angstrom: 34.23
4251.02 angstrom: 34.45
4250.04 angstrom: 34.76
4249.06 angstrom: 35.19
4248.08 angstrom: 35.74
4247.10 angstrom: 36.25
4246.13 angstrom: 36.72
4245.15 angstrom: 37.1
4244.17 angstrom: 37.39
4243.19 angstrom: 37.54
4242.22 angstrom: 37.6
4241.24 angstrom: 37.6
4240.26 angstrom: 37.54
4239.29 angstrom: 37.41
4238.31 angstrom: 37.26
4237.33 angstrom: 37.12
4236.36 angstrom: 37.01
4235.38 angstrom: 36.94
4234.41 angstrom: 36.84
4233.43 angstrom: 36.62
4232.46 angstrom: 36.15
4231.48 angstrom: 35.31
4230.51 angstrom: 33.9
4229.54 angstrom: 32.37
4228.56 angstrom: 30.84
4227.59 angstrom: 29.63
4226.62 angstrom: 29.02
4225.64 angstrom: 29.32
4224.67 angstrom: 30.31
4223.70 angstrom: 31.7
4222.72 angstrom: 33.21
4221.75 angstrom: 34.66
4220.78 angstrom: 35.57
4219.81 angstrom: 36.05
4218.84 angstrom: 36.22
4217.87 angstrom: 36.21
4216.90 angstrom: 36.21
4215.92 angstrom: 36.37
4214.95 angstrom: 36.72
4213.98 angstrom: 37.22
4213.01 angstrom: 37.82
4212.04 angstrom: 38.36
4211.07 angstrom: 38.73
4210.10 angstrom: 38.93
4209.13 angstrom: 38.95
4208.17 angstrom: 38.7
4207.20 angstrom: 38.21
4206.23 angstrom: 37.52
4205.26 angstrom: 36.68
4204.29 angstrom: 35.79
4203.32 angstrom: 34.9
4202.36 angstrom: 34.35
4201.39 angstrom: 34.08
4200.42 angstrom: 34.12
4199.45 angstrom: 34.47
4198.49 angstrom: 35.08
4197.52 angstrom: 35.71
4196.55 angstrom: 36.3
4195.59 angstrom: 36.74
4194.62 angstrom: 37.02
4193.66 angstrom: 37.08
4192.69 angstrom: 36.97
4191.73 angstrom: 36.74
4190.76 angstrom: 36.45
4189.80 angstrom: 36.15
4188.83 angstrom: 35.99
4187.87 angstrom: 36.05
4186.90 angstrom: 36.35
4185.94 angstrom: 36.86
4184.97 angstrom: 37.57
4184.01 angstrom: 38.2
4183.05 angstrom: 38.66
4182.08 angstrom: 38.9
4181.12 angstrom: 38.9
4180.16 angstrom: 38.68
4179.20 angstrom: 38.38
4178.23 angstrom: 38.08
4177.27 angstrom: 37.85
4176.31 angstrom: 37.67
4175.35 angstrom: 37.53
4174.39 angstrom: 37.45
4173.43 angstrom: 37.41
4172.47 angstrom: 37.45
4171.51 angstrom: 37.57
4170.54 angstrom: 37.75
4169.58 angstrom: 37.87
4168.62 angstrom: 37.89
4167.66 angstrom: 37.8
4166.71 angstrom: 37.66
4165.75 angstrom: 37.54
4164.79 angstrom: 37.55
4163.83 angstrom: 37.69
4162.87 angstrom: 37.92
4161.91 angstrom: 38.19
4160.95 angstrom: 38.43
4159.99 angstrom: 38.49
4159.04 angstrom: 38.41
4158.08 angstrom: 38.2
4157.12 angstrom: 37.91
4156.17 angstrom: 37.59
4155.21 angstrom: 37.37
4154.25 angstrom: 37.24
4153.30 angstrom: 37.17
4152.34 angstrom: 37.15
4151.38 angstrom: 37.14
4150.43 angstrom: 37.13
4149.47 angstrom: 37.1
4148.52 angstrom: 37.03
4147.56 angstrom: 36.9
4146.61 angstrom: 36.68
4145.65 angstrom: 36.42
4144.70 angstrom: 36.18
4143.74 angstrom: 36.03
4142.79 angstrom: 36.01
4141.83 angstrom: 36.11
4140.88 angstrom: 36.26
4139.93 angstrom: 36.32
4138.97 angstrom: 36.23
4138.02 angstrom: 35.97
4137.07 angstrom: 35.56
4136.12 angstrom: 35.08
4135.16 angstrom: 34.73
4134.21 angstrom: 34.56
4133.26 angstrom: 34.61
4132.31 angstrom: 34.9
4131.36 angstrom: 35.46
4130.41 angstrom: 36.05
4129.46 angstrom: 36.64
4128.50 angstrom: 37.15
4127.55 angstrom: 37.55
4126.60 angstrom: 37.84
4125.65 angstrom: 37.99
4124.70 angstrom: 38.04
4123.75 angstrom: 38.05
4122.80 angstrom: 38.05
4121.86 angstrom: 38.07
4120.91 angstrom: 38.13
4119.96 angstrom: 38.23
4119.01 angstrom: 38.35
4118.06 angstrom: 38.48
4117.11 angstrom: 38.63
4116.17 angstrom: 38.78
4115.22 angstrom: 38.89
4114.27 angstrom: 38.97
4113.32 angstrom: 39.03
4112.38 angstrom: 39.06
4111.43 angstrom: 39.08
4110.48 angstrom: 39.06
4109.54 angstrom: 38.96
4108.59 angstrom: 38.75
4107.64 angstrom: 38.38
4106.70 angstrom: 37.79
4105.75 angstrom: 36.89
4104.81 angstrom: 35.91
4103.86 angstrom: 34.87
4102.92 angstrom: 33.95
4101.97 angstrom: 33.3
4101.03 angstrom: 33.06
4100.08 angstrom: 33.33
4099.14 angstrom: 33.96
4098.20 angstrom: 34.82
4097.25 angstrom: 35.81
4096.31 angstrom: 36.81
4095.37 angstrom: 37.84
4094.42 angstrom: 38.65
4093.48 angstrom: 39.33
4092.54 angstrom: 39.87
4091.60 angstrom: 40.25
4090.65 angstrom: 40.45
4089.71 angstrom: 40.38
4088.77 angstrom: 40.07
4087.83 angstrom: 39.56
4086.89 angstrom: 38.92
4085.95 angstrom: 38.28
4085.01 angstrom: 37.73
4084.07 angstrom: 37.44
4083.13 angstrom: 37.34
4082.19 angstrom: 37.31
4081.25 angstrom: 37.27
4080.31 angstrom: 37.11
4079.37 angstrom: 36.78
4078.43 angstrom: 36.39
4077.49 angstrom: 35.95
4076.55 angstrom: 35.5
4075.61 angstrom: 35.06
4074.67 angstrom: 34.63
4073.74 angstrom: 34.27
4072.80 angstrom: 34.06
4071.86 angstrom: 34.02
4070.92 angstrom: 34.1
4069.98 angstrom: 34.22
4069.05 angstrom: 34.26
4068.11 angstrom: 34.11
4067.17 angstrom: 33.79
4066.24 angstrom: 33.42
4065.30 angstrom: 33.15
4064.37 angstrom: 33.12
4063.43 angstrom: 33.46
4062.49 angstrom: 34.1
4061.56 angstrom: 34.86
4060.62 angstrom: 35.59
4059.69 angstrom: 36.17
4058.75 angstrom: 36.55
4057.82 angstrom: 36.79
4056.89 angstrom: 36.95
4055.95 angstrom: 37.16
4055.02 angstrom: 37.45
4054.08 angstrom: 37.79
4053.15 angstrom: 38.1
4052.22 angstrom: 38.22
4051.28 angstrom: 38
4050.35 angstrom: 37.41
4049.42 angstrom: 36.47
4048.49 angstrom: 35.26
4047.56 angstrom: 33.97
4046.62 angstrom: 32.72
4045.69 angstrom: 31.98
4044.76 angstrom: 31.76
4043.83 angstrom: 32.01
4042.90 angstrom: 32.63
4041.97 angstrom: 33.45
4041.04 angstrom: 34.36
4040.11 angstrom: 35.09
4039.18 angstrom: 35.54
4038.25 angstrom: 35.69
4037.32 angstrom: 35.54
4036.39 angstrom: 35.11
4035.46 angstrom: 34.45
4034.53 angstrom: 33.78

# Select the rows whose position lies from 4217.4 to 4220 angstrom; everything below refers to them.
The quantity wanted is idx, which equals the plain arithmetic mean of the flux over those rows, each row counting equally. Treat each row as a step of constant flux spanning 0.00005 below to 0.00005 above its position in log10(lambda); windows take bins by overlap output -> 36.2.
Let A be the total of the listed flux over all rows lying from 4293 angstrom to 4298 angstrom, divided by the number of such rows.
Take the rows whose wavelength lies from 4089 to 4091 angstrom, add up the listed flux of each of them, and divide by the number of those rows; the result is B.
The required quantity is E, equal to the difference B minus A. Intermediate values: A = 32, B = 40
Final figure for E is 8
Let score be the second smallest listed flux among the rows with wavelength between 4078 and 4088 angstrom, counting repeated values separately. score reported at 36.78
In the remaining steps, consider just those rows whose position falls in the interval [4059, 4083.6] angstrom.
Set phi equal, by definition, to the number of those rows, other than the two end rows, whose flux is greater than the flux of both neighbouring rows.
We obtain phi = 1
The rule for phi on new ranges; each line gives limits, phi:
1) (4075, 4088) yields 0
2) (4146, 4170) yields 2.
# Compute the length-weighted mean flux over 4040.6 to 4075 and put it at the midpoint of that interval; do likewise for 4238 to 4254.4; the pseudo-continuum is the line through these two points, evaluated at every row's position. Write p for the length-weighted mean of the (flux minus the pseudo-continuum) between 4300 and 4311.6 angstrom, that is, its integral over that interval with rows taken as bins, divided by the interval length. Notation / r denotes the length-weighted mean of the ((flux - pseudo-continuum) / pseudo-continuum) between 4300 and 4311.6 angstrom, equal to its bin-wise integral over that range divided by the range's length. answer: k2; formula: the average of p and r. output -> -4.7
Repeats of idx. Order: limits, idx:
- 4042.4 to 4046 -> 32.1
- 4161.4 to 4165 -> 37.8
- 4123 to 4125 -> 38.0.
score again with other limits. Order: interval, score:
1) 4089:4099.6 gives 34.82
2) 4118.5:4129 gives 37.55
